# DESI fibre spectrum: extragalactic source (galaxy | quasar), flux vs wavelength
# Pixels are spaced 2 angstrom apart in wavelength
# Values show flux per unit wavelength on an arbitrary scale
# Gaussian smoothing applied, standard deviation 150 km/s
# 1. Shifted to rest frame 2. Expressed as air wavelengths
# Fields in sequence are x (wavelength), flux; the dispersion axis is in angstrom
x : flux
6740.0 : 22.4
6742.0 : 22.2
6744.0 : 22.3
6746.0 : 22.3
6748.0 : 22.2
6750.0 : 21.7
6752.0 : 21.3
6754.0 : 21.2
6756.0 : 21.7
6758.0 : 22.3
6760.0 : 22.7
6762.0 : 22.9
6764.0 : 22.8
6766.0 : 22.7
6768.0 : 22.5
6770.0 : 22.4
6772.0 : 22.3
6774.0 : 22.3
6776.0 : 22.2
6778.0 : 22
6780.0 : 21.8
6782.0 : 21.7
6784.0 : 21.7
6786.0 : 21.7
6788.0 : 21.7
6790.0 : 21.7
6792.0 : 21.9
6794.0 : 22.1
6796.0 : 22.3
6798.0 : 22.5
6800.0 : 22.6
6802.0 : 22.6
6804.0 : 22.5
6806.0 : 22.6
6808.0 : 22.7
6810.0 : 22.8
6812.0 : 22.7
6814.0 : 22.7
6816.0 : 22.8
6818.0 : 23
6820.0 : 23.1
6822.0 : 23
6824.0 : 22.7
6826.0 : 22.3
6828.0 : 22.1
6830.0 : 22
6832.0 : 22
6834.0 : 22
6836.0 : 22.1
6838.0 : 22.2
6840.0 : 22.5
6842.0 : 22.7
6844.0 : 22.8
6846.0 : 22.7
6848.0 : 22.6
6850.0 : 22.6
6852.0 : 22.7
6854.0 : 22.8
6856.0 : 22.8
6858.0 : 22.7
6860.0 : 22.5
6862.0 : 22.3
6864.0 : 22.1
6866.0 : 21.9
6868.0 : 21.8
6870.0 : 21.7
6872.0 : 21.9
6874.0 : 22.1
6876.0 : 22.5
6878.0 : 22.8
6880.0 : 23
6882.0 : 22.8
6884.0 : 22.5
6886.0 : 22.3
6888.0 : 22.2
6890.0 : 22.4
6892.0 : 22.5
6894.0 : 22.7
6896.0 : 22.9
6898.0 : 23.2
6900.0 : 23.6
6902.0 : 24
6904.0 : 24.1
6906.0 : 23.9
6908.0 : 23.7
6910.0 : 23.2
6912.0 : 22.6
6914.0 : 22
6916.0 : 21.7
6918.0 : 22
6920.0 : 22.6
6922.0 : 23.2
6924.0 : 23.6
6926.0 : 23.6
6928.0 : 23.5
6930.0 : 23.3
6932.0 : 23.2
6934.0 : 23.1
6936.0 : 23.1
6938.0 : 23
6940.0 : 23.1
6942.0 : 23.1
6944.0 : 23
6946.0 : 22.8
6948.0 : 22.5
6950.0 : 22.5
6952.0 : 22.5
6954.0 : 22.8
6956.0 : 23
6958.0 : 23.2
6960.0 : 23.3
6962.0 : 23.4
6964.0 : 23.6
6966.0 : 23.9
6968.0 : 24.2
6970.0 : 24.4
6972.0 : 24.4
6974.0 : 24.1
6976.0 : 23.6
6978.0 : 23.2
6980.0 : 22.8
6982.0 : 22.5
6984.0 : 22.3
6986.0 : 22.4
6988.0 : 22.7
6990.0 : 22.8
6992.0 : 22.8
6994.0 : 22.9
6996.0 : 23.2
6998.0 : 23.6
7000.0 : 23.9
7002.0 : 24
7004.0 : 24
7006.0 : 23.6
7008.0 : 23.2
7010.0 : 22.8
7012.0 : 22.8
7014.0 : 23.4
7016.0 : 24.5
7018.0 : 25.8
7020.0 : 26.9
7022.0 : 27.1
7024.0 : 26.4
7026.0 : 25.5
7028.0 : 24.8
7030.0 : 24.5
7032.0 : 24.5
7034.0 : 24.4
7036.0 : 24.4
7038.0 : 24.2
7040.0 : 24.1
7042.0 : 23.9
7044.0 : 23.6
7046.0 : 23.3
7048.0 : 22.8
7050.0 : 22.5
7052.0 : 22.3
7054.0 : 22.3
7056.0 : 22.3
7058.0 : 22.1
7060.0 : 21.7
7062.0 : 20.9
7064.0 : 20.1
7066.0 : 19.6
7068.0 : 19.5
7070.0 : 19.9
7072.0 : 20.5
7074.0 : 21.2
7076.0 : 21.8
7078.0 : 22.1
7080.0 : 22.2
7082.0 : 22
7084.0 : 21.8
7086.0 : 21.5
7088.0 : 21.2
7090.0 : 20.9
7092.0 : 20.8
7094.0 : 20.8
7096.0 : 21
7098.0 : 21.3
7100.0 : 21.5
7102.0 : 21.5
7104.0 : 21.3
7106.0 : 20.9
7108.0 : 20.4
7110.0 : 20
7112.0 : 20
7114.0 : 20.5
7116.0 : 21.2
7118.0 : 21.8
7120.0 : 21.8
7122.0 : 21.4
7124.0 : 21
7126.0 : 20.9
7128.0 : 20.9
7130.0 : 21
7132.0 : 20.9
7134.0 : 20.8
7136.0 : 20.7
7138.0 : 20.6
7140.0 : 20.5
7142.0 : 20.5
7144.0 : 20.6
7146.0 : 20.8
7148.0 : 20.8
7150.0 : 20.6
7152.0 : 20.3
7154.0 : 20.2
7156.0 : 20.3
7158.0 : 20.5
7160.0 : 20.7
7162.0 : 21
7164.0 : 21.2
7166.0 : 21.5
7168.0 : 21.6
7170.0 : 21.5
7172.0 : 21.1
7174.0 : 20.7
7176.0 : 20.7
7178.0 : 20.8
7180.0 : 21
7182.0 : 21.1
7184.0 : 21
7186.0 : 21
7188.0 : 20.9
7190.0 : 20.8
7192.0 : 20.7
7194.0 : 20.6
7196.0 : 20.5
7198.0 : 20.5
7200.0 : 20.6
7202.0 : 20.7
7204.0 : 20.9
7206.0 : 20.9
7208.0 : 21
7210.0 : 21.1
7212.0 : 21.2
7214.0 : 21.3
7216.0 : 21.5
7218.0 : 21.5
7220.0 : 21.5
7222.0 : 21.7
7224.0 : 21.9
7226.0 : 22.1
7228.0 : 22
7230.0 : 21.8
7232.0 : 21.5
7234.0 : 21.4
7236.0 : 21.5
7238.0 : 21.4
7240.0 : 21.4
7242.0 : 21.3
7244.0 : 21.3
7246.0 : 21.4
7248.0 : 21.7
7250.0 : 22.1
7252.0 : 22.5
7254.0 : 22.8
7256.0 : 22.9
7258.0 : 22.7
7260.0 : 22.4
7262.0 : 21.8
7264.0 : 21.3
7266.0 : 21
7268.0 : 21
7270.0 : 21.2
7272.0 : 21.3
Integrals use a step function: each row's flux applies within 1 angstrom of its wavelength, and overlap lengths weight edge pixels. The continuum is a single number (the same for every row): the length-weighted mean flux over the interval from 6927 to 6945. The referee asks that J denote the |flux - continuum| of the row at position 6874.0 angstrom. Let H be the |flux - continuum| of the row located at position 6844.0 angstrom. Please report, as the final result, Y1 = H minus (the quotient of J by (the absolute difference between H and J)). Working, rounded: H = 0.4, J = 1.1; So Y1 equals -1.2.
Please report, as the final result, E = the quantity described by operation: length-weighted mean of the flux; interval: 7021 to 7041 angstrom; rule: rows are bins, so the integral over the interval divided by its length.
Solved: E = 25.0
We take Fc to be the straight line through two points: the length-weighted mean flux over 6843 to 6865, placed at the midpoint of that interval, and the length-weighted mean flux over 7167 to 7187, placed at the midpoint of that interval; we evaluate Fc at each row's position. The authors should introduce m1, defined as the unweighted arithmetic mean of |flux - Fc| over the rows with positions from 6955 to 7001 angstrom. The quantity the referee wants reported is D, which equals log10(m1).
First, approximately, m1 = 1.3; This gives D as 0.12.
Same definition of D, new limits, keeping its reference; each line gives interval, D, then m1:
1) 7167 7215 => -0.64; 0.2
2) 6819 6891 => -0.49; 0.3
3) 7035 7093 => 0.03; 1.1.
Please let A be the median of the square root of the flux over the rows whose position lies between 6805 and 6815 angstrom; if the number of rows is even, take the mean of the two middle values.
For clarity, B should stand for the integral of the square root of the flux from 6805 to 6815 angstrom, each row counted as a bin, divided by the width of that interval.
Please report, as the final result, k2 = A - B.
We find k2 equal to 0.000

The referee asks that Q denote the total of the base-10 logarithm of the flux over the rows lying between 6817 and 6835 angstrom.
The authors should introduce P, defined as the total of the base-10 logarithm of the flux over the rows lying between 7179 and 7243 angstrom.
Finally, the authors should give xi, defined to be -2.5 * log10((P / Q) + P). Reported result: -4.2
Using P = 42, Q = 12.2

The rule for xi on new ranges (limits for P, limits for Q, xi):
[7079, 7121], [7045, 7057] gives -3.7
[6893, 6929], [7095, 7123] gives -3.5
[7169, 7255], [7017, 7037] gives -4.5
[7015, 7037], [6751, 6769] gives -3.1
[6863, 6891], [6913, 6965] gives -3.2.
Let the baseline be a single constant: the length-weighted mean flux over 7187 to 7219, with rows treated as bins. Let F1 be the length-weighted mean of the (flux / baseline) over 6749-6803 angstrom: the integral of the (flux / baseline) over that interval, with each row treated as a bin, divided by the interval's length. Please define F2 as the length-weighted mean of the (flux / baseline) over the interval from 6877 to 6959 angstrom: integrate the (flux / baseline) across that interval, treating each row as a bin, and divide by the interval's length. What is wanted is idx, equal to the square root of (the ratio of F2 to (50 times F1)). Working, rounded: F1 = 1.06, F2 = 1.10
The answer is 0.144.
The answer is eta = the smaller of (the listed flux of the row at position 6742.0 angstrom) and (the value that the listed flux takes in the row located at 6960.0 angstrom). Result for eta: 22.2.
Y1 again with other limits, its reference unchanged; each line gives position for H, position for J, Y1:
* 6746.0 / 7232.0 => -1.2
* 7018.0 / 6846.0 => 2.4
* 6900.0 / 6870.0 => -1.0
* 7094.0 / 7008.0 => 2.3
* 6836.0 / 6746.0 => -3.2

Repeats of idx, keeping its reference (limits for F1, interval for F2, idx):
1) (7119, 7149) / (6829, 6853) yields 0.147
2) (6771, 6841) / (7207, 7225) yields 0.139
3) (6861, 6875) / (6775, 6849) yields 0.143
